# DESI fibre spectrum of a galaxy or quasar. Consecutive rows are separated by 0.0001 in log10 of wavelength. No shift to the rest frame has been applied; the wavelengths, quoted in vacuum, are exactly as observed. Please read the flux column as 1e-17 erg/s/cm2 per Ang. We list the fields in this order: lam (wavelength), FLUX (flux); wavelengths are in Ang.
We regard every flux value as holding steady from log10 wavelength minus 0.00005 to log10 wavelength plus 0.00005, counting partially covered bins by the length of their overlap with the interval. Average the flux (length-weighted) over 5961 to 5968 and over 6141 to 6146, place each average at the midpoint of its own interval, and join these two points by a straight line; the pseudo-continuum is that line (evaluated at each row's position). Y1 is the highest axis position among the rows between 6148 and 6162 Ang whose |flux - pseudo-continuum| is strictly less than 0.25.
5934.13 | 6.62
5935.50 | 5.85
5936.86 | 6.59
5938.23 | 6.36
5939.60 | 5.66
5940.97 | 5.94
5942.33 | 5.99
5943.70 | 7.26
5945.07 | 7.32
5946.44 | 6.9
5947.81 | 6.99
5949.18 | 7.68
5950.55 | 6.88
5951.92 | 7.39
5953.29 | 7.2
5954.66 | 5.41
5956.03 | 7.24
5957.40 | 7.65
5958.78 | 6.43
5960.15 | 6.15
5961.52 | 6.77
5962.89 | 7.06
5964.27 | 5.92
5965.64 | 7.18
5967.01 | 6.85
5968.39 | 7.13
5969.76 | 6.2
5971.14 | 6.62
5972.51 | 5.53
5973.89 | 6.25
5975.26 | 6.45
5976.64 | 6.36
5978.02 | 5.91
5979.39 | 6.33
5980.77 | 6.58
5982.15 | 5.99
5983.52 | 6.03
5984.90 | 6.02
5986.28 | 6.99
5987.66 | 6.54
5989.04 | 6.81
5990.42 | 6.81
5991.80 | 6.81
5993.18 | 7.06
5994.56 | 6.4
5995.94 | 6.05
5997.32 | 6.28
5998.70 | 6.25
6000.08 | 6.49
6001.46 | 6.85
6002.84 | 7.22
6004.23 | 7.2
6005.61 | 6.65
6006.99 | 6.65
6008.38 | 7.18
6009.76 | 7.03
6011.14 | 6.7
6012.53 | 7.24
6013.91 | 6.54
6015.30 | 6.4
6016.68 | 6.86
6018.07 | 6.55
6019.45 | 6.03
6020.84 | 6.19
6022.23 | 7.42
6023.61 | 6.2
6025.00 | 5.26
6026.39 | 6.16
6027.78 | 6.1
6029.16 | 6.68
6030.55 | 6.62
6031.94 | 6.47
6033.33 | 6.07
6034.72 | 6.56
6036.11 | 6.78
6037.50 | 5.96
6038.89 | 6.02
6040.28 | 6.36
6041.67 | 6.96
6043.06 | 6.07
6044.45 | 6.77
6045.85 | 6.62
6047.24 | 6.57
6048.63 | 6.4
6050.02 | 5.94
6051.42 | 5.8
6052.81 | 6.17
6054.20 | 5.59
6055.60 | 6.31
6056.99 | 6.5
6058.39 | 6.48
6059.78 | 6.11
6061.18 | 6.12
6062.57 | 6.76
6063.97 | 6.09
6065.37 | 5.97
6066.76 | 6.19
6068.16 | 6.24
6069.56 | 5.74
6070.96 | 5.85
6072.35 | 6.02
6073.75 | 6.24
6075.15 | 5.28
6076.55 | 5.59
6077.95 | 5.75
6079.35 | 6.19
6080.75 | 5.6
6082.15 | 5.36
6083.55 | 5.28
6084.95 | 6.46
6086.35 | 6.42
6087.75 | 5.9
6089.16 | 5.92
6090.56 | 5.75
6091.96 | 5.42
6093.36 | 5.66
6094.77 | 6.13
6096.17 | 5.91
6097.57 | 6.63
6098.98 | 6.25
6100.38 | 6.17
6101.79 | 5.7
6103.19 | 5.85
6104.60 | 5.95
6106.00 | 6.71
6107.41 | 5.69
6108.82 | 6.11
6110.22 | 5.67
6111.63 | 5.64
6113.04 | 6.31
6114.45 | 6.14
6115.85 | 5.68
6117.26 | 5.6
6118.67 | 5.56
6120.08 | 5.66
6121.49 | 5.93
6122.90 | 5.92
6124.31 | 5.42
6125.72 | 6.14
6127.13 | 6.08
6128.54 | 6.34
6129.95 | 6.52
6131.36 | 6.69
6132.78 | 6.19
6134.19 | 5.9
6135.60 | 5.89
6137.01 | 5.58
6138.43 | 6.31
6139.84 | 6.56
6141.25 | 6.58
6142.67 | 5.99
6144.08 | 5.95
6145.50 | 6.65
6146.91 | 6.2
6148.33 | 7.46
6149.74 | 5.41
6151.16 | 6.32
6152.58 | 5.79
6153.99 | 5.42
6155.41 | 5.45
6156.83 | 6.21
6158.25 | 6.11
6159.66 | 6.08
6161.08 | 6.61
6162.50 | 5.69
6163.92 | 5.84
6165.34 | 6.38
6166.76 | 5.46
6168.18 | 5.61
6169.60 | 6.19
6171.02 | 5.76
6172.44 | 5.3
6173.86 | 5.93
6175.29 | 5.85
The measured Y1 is 6159.66 Ang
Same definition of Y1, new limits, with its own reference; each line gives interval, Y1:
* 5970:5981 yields 5980.77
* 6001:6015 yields 6013.91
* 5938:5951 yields 5950.55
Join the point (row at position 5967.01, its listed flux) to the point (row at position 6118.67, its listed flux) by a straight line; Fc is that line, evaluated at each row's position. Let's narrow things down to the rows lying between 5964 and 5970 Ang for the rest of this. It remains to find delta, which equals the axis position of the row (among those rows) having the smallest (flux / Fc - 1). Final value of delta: 5964.27 Ang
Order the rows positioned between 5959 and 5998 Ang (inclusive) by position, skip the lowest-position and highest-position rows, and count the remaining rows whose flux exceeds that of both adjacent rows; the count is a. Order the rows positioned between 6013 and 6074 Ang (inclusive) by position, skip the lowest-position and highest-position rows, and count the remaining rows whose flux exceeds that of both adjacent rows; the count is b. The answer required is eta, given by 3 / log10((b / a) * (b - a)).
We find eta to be 7.7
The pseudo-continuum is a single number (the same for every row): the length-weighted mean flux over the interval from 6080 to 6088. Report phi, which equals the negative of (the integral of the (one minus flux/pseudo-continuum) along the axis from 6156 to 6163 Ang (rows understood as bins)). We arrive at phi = 0.4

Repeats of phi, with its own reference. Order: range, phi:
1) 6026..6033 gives 0.7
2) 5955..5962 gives 1.1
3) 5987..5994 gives 1.2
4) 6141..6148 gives 0.6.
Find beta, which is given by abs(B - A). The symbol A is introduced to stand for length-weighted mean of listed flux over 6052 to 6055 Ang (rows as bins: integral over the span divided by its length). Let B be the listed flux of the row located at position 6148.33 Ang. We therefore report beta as 1.57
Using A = 5.9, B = 7.46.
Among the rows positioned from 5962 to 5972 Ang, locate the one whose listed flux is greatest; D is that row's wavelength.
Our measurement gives 5965.64 Ang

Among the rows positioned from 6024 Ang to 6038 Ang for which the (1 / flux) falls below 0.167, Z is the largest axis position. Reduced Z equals 6036.11 Ang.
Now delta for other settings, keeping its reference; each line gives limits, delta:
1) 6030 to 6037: 6033.33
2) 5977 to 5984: 5978.02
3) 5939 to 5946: 5939.60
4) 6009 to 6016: 6015.30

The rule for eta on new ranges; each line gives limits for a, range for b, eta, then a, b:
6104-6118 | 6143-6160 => 24.0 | 3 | 4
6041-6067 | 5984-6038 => 2.3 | 4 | 11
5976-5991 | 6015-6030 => 0.0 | 3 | 3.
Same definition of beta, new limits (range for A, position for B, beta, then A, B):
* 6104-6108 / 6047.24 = 0.43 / 6.1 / 6.57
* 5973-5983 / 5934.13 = 0.37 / 6.2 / 6.62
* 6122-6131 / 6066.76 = 0.10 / 6.1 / 6.19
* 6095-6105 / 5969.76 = 0.13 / 6.1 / 6.2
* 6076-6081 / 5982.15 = 0.19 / 5.8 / 5.99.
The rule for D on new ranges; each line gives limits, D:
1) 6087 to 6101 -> 6097.57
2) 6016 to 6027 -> 6022.23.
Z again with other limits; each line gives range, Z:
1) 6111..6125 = 6114.45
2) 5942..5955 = 5953.29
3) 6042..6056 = 6055.60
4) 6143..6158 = 6156.83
